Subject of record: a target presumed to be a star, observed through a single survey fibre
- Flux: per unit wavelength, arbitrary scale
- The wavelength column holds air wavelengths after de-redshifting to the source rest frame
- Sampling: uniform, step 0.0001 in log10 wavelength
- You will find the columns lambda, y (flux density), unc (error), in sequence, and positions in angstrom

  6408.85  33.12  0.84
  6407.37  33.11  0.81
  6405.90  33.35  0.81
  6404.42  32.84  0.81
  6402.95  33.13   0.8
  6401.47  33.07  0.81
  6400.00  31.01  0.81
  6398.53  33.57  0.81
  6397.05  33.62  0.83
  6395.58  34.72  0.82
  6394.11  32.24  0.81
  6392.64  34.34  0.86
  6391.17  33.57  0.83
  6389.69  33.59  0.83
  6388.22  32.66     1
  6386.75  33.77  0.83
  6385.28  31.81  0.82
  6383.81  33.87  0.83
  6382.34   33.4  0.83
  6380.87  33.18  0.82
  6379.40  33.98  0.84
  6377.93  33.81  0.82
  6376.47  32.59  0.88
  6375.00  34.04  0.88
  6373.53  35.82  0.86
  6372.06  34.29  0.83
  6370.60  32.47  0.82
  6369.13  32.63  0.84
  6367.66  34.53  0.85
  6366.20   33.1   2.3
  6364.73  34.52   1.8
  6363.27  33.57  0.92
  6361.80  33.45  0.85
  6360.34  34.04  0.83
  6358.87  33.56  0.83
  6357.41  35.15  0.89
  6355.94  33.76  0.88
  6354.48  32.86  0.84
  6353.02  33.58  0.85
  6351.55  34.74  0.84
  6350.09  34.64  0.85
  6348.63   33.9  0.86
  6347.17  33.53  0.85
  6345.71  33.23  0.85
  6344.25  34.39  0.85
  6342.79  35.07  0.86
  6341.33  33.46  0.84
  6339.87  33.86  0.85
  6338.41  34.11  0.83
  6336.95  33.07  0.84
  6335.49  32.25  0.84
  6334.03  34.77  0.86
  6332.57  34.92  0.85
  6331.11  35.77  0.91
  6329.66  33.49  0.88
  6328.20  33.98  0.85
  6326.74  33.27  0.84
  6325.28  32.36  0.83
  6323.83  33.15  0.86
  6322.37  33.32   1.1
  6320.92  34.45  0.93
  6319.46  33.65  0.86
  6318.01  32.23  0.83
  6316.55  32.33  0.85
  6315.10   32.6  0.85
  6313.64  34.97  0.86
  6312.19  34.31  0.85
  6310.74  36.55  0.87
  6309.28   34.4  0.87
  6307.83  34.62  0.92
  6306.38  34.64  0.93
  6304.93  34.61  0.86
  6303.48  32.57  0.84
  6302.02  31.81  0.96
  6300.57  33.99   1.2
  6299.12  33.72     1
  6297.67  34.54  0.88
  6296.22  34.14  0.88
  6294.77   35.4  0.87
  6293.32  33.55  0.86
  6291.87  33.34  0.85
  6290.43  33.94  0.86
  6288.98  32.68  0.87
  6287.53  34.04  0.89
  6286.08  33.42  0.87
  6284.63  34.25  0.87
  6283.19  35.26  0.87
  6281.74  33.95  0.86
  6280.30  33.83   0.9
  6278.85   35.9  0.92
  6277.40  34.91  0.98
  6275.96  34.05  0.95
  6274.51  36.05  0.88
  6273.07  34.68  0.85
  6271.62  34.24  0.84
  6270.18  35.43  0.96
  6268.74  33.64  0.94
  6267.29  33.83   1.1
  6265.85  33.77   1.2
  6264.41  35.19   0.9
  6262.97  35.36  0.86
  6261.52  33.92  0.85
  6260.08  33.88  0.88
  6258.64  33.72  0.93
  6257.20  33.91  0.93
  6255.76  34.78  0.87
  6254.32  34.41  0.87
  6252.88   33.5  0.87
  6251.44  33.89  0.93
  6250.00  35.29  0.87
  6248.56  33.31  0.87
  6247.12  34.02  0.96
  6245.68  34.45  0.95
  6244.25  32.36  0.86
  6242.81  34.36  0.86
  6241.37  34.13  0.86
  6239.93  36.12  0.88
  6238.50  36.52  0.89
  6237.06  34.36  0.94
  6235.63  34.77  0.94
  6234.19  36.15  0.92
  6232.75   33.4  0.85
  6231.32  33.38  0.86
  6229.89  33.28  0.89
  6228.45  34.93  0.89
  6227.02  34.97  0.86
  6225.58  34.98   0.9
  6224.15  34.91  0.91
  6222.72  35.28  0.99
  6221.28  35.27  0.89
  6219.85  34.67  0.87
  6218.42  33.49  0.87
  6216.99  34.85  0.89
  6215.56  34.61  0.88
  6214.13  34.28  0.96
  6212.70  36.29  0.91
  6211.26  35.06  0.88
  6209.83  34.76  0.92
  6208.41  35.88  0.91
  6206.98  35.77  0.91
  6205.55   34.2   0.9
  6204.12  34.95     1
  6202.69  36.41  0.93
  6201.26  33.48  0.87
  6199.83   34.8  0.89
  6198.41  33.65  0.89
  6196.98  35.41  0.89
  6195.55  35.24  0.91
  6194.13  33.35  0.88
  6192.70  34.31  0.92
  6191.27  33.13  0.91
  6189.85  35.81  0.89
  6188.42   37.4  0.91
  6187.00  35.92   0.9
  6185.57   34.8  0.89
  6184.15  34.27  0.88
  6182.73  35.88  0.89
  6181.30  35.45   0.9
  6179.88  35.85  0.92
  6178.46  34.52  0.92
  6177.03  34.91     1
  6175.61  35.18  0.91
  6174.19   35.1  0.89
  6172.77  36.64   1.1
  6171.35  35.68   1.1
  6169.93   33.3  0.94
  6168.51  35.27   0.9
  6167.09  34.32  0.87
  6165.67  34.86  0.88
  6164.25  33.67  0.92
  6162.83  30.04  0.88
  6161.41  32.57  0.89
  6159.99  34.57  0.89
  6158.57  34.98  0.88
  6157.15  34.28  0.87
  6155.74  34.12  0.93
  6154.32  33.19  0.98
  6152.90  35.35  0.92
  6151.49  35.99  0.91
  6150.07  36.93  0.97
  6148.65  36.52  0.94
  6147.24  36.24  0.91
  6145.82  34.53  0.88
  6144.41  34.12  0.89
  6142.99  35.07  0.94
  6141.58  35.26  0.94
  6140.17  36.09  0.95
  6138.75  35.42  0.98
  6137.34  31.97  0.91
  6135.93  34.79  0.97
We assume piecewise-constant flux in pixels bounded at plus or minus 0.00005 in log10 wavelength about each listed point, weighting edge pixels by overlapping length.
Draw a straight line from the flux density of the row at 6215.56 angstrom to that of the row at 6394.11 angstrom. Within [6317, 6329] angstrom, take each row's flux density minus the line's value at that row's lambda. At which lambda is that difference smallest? 6318.01 angstrom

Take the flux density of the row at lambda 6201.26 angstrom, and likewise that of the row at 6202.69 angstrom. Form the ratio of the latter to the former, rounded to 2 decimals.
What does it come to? 1.09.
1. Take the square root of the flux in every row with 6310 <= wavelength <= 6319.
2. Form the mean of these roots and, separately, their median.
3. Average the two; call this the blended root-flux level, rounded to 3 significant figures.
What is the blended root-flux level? 5.80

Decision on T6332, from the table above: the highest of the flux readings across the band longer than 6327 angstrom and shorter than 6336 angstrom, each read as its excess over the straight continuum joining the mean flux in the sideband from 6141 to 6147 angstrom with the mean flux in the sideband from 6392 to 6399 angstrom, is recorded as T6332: 1.8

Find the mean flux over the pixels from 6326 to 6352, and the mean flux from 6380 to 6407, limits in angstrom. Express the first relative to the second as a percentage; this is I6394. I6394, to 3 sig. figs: 102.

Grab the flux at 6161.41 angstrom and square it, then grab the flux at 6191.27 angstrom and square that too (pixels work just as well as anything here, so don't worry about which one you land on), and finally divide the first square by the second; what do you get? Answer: 0.97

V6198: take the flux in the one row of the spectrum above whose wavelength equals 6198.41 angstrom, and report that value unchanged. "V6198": 33.65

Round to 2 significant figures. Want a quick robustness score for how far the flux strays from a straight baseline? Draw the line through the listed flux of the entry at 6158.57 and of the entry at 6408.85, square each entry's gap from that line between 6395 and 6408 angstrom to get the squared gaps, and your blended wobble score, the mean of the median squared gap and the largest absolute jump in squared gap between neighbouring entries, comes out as 2.4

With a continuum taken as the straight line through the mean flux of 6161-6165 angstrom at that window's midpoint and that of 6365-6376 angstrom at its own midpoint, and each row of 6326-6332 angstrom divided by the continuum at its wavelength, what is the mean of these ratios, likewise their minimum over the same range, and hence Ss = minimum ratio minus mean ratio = -0.0250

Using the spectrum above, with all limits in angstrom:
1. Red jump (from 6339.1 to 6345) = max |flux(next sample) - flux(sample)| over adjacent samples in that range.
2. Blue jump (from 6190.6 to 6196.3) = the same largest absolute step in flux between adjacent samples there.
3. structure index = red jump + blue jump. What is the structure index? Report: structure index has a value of 3.5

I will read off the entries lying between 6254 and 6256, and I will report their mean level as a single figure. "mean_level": 34.6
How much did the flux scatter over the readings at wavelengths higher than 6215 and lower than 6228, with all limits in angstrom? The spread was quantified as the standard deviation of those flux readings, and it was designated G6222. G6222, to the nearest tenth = 0.5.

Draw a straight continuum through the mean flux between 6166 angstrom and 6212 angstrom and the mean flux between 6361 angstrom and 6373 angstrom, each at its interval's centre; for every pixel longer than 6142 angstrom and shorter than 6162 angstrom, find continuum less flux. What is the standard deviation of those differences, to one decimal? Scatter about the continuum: 1.2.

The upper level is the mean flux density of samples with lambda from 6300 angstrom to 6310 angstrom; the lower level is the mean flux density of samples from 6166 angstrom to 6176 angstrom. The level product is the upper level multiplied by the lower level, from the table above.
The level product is 1186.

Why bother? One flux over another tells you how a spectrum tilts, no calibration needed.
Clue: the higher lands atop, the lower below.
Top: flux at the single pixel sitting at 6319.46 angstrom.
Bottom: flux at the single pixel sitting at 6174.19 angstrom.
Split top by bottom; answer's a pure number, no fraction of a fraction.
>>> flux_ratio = 0.959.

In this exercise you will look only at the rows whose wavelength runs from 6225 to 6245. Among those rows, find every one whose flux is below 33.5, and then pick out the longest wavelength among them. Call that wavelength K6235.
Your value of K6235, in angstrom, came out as 6244.25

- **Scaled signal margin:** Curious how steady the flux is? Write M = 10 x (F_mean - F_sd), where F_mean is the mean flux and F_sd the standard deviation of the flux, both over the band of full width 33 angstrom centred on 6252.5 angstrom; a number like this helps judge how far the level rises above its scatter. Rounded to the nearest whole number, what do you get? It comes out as 334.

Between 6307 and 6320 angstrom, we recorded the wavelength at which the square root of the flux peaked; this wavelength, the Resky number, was 6310.74 angstrom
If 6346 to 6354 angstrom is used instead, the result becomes 6351.55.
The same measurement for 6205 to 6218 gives 6212.70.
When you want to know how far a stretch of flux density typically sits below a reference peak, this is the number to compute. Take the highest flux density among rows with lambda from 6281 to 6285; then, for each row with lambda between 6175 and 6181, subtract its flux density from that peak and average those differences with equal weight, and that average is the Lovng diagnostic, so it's 0.1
